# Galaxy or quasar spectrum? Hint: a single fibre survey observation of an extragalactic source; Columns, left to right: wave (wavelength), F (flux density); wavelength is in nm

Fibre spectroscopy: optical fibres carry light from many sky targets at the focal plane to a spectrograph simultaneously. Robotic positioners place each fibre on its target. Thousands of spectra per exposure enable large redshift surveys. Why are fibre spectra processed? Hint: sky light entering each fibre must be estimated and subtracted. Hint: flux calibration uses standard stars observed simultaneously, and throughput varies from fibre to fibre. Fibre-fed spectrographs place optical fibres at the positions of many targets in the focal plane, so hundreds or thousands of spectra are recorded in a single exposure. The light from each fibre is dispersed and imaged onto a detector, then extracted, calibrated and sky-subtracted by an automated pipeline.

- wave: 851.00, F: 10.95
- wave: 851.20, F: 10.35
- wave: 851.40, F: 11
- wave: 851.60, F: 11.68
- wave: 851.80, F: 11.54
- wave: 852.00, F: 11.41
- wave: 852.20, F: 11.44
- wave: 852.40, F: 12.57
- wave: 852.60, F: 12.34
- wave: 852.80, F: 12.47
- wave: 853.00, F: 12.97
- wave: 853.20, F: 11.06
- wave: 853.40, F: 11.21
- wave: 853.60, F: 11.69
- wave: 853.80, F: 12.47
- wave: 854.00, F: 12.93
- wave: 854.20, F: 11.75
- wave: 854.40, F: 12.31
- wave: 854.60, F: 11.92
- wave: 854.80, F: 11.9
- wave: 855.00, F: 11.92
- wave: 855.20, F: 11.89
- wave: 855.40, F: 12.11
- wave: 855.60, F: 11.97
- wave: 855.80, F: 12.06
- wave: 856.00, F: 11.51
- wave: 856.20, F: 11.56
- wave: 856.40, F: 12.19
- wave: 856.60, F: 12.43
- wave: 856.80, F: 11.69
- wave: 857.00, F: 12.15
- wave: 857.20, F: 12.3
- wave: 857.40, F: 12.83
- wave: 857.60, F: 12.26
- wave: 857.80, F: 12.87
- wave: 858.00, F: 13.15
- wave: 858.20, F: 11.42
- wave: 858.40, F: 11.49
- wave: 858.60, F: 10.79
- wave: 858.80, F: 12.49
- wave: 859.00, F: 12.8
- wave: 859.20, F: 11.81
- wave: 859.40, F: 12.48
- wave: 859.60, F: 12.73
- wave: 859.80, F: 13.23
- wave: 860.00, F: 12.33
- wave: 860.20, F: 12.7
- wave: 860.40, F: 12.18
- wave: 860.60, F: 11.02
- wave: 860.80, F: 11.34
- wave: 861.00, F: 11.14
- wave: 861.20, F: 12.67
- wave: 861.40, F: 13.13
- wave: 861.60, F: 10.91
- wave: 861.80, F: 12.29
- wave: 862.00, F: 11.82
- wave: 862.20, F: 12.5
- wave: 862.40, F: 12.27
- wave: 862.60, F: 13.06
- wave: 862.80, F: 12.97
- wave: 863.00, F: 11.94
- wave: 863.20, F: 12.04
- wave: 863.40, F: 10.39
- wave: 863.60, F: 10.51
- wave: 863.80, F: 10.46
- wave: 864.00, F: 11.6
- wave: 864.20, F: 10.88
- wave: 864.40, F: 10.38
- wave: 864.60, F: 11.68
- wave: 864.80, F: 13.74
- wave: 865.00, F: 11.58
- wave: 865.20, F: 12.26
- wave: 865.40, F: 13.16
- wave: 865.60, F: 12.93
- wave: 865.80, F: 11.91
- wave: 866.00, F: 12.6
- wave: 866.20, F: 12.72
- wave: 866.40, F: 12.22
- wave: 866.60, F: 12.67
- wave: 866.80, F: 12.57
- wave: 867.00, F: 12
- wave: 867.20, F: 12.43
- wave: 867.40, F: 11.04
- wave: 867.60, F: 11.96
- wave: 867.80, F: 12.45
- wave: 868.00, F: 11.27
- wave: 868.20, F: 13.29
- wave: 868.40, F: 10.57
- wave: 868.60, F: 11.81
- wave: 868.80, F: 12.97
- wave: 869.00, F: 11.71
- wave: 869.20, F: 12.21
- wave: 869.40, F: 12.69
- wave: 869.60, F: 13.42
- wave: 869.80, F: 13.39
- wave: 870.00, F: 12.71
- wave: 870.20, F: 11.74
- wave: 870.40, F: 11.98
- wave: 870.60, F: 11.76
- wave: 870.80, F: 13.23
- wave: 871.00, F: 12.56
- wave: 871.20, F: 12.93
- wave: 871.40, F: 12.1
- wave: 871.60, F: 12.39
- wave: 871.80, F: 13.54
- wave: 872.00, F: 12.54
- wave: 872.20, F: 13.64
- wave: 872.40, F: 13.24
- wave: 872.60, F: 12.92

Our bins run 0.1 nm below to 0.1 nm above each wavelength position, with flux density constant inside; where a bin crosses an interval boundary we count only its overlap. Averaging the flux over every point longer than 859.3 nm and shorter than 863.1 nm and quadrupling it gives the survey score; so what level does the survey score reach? 49.0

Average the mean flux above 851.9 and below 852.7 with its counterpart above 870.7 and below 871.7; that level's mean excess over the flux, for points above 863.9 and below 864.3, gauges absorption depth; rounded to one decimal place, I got 1.1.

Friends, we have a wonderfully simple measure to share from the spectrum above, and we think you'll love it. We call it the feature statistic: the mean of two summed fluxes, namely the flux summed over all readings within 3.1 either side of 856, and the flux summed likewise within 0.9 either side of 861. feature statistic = 241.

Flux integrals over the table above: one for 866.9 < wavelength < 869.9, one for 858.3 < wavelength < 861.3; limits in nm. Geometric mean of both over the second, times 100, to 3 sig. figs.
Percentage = 101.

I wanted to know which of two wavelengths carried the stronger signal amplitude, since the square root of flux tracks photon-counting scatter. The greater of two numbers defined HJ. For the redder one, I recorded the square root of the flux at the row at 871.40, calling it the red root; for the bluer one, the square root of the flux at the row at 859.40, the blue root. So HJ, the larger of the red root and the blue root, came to 3.53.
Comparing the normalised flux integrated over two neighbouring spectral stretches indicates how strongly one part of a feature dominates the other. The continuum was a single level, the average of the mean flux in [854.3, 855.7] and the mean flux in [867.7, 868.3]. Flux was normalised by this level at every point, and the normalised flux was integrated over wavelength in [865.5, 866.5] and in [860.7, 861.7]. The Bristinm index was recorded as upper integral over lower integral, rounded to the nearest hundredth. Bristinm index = 1.05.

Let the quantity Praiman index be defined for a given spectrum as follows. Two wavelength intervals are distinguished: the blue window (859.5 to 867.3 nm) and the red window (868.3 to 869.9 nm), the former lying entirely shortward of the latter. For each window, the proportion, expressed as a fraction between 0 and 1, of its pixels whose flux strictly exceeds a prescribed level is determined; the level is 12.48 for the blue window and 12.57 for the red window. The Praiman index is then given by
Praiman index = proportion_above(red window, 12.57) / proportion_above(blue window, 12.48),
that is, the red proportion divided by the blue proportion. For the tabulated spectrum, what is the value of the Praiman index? 1.30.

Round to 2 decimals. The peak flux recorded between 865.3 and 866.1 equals 13.16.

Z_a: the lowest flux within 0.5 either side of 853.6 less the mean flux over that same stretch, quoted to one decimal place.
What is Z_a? -0.8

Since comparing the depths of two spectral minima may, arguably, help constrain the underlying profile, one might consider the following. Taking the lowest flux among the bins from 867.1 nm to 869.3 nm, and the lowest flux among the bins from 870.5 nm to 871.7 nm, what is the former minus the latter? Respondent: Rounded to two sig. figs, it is -1.2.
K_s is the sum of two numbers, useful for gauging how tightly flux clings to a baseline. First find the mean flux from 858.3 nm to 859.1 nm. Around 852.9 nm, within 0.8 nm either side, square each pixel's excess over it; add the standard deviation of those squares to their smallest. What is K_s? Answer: 0.4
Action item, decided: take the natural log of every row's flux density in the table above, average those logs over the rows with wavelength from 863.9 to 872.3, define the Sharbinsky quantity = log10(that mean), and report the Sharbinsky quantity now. 0.399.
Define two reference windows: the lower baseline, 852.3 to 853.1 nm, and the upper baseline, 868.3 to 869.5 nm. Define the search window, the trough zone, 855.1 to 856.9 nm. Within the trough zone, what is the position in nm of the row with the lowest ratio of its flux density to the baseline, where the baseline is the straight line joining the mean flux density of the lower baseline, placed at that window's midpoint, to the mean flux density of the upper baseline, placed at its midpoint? 856.00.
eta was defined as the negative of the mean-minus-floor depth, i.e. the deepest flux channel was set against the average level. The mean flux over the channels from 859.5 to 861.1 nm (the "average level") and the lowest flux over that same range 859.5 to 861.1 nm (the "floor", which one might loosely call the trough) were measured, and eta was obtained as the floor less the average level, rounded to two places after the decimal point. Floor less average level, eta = -1.06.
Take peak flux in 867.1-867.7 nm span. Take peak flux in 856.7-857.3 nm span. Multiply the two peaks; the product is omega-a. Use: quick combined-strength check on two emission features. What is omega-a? 153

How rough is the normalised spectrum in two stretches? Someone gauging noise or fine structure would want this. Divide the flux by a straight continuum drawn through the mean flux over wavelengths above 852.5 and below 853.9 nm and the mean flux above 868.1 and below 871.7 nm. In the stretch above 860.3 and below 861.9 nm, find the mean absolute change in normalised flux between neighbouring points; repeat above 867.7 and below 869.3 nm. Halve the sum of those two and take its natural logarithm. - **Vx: -2.30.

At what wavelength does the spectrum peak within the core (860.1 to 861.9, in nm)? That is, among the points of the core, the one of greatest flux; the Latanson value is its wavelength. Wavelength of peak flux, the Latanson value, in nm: 861.40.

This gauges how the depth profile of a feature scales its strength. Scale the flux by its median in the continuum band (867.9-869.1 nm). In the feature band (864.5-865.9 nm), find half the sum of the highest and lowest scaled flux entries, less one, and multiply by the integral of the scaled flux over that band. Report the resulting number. 0.11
